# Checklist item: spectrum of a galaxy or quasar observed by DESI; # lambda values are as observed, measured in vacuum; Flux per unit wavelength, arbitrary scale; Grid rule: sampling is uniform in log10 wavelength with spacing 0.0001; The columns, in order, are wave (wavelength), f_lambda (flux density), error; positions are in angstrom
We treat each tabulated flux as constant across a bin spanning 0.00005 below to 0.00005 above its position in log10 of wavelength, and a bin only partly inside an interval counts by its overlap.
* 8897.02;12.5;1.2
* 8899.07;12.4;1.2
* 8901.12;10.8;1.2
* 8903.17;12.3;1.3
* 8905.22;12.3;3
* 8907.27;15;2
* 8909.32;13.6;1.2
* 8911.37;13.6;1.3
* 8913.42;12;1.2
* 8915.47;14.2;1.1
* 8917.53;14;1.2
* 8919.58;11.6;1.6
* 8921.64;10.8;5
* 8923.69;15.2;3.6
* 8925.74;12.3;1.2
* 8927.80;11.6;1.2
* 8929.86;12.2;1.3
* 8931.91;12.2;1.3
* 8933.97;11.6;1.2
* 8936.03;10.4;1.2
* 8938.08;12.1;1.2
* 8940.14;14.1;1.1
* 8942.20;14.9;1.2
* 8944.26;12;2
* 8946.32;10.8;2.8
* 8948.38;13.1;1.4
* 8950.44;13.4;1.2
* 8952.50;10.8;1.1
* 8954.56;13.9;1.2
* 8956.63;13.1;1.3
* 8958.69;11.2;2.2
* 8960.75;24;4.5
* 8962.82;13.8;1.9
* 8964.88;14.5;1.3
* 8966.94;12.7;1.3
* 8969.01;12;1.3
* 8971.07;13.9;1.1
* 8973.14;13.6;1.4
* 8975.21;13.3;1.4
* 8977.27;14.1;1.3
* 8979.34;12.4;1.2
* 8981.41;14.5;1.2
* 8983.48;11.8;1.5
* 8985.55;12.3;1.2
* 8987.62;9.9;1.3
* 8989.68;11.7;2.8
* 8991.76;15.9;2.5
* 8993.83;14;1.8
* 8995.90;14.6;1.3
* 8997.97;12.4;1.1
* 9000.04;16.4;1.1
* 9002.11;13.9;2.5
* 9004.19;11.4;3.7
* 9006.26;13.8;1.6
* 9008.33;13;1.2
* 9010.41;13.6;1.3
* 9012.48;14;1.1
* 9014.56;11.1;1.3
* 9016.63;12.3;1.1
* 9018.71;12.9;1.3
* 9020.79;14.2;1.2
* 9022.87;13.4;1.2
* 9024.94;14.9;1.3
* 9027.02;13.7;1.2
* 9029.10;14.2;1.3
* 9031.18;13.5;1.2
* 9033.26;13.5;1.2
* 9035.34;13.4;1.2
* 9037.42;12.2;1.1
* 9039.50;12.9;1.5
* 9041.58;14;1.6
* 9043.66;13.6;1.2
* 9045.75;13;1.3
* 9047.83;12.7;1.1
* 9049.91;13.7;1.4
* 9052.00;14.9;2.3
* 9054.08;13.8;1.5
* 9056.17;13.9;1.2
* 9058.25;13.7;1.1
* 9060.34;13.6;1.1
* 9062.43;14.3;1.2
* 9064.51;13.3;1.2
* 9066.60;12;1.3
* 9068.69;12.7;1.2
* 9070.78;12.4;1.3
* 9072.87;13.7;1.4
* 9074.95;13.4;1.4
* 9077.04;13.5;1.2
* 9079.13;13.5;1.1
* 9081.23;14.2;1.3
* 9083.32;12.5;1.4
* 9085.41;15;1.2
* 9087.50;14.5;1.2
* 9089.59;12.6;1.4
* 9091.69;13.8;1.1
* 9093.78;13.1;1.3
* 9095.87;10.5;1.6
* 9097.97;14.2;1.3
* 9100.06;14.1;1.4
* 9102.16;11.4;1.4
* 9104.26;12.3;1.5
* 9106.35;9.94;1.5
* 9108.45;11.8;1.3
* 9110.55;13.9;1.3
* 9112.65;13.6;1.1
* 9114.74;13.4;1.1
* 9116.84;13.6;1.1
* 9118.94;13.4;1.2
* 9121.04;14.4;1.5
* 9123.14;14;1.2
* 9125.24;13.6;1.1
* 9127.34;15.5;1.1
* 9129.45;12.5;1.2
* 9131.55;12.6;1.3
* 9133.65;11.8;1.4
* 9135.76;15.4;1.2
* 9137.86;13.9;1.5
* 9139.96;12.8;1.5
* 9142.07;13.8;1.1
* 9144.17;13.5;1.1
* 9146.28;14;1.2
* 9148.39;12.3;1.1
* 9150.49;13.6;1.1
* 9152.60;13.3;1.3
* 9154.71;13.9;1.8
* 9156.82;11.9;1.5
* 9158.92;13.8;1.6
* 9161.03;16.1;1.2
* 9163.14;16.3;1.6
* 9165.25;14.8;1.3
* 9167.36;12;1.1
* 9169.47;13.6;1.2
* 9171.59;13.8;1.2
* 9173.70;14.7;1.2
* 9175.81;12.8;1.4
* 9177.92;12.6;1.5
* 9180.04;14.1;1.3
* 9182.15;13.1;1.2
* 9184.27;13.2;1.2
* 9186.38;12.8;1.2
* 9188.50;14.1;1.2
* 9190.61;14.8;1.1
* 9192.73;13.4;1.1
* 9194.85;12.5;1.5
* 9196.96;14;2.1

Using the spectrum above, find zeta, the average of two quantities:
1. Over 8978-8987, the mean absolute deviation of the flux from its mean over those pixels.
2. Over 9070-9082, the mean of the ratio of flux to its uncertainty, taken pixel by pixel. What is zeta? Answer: 5.7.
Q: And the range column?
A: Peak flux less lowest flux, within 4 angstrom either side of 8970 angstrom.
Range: 1.9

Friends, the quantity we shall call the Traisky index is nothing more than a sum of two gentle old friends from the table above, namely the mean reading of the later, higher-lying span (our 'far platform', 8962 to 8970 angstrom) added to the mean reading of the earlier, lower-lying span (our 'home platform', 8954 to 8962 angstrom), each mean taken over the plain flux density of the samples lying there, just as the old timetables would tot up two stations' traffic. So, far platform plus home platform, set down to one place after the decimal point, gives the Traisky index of 28.8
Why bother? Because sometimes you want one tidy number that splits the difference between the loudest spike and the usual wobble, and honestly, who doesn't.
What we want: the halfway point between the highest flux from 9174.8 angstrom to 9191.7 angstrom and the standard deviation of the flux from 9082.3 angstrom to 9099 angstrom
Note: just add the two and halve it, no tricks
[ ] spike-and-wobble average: 8.1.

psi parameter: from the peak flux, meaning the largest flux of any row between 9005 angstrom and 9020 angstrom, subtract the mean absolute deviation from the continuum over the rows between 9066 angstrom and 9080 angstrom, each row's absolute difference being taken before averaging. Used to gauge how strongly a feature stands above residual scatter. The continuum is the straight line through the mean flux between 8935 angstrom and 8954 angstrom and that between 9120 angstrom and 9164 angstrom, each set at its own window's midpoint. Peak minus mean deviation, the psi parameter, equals 13.5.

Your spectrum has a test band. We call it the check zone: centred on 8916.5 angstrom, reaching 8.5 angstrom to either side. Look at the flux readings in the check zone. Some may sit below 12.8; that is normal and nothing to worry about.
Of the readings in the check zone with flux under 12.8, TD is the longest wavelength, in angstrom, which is 8921.64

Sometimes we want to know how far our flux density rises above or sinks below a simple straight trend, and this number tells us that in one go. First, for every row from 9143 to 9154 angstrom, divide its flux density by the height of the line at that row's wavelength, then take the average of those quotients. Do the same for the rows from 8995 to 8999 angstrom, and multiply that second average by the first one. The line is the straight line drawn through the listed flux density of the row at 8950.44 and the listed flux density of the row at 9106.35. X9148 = 1.62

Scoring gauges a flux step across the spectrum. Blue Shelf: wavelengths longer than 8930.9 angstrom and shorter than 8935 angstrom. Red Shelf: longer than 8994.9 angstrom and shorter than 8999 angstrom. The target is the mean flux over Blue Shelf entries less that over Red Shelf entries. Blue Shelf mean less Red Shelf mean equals -1.6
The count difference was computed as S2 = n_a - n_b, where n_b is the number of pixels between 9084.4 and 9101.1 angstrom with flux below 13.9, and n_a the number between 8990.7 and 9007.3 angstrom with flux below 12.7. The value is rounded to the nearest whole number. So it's -2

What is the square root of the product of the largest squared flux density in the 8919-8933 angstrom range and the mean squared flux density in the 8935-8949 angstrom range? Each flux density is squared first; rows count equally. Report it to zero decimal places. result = 191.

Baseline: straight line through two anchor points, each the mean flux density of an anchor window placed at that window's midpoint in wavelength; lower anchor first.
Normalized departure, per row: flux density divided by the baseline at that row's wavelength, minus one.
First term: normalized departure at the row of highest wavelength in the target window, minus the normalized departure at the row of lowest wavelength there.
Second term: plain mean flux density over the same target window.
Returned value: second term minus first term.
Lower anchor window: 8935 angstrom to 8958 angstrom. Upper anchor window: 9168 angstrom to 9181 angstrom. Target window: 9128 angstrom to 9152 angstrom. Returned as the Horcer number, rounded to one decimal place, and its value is 13.2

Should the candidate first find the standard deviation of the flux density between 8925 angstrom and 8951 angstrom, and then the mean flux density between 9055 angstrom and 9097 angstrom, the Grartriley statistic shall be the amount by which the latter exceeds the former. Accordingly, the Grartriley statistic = 12.1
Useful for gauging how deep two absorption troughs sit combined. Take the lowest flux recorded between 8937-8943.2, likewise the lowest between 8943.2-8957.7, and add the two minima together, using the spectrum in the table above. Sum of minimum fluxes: 22.9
